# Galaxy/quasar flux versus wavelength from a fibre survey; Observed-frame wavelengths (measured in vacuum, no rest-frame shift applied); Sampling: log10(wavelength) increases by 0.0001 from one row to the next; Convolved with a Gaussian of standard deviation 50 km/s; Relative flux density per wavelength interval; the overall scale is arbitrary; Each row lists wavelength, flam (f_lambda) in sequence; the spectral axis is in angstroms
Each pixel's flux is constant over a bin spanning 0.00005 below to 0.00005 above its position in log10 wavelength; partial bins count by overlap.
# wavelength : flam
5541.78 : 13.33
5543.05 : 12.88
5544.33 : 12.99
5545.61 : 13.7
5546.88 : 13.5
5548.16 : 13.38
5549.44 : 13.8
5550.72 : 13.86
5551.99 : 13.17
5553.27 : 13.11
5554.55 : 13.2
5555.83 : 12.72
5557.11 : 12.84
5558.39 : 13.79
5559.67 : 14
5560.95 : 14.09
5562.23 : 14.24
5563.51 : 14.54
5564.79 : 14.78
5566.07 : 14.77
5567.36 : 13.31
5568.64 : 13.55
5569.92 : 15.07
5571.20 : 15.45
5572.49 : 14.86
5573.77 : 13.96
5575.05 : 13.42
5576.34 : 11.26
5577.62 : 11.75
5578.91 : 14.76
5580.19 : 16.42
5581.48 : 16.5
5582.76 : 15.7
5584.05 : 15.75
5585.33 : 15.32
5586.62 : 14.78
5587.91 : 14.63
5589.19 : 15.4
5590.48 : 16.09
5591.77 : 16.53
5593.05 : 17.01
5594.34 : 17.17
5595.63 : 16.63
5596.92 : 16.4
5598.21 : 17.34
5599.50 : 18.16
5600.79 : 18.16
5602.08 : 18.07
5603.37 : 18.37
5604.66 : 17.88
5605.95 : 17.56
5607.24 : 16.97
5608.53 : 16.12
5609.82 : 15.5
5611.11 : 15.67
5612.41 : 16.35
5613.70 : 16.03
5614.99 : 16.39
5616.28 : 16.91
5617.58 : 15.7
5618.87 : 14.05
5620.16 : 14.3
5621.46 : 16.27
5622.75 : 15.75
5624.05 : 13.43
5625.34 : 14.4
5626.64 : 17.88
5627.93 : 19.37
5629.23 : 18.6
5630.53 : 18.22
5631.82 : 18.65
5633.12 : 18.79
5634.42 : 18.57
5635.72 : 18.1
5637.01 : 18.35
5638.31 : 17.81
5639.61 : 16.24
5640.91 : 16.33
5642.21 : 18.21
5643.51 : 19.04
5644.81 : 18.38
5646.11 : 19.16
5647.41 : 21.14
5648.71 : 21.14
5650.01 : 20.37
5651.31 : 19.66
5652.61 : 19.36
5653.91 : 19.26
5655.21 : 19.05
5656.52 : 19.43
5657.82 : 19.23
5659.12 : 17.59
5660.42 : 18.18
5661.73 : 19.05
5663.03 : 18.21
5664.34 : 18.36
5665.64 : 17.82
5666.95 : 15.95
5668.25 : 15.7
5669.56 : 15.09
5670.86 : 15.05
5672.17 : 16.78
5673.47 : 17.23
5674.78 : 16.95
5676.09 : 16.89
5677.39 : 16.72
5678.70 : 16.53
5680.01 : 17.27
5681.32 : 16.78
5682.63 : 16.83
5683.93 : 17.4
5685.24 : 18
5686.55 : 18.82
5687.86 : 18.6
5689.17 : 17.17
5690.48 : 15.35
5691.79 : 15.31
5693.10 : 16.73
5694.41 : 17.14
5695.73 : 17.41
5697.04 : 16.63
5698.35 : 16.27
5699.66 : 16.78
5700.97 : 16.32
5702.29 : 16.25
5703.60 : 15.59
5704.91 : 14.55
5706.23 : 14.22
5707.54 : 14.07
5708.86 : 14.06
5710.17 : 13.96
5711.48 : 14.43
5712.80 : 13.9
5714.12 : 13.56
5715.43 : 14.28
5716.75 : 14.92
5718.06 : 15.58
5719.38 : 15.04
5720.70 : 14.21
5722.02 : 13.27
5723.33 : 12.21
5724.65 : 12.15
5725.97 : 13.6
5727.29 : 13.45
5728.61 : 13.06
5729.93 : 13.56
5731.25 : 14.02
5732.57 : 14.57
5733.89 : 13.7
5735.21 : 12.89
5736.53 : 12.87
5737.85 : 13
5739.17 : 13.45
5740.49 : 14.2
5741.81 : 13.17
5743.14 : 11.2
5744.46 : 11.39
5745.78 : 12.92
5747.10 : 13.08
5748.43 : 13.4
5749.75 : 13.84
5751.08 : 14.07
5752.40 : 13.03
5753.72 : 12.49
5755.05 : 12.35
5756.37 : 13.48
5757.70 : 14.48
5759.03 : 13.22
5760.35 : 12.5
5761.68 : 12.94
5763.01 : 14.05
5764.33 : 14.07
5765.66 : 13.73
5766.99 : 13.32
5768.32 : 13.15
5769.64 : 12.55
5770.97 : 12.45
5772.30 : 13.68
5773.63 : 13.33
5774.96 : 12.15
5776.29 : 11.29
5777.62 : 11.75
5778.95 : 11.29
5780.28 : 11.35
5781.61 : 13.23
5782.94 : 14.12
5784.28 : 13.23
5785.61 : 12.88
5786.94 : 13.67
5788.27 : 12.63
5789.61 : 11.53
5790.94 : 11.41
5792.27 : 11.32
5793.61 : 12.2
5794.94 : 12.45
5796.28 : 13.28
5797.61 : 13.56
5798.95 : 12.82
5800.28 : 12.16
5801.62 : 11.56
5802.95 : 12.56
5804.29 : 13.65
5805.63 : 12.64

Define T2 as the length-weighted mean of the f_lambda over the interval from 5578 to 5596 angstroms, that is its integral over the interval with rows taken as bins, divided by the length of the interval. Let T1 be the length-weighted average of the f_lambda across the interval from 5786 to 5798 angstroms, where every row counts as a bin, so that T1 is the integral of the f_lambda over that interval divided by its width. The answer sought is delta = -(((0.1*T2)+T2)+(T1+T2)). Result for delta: -45.7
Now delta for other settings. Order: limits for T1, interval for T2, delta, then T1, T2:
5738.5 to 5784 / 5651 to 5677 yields -50.2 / 13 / 17.7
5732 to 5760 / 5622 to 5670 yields -51.2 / 13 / 18.1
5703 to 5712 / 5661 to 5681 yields -49.9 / 14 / 16.9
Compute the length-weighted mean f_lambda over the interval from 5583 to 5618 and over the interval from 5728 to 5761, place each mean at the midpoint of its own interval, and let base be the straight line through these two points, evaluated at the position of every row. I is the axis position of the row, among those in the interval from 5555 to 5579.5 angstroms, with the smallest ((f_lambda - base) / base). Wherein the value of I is 5576.34 angstroms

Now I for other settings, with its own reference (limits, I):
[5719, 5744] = 5743.14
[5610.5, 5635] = 5624.05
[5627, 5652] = 5639.61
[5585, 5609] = 5587.91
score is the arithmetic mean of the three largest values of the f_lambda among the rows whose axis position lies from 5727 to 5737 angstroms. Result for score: 14.1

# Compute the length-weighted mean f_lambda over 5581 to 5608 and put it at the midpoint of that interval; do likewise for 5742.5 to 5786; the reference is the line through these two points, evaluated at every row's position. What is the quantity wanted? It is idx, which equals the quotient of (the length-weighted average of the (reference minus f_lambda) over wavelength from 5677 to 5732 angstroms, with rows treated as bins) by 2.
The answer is -0.6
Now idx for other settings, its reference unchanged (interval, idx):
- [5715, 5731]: 0.0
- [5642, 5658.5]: -2.0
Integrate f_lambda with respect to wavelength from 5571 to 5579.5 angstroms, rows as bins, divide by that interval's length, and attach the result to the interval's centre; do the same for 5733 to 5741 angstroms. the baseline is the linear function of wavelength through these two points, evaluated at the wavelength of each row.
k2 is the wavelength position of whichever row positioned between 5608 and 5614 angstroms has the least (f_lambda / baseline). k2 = 5609.82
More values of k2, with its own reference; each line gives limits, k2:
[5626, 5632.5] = 5626.64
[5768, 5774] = 5770.97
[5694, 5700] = 5698.35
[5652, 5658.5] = 5655.21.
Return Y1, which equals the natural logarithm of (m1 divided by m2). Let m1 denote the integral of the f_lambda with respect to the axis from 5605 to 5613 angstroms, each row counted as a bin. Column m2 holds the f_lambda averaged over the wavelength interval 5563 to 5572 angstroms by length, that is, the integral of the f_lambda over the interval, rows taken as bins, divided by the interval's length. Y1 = 2.20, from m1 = 131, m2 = 14.5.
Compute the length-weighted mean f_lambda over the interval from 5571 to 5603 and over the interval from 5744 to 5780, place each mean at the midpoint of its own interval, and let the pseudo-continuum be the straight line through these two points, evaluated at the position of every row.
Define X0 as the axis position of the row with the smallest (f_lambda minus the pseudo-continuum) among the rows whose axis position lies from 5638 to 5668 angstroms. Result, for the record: 5639.61 angstroms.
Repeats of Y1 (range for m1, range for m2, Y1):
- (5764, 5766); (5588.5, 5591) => 0.57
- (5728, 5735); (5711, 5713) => 1.91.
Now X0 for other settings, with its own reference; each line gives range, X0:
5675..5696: 5691.79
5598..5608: 5607.24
